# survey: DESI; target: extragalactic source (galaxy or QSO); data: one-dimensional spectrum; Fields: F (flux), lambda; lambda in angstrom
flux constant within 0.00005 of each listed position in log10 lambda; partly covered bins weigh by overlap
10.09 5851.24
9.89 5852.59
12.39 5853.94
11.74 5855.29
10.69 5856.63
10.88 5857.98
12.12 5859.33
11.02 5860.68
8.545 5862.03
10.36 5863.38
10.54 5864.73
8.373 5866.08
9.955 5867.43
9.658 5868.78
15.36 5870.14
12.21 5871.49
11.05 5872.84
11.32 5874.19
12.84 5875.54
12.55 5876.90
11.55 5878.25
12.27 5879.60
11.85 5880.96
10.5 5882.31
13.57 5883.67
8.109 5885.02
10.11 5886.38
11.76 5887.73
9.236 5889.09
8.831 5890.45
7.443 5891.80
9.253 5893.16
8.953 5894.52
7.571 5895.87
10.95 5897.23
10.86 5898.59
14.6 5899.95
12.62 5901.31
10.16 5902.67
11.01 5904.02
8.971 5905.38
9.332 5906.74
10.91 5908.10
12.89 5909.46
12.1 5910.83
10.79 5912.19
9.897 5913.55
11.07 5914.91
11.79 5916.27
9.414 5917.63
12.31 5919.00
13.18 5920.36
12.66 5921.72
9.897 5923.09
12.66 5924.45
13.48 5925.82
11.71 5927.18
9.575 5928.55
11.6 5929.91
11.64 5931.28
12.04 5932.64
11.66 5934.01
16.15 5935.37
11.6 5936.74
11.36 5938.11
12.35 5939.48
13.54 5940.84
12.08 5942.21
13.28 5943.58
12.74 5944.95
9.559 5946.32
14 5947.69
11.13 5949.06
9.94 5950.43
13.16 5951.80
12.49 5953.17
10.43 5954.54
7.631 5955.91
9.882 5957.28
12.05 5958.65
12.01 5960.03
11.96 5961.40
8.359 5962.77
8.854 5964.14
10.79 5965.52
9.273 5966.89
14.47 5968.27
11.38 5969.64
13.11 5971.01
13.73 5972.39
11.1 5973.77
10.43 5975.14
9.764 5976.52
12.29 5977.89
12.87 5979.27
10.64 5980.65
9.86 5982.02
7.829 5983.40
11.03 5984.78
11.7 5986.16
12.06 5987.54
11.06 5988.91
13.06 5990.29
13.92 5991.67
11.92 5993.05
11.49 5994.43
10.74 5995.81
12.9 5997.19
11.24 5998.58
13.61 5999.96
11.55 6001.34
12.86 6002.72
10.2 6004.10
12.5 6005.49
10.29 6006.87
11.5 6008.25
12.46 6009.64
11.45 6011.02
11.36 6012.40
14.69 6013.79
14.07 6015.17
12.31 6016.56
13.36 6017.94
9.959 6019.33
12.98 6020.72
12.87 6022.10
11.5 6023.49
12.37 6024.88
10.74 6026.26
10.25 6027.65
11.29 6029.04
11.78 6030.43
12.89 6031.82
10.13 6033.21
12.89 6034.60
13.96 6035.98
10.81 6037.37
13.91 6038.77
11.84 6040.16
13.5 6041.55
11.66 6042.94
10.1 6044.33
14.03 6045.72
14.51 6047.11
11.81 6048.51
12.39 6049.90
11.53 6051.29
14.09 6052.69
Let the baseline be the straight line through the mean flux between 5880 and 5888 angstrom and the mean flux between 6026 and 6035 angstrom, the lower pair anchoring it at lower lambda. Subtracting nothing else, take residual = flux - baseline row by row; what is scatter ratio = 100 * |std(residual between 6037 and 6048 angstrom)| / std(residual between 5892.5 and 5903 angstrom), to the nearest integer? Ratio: 75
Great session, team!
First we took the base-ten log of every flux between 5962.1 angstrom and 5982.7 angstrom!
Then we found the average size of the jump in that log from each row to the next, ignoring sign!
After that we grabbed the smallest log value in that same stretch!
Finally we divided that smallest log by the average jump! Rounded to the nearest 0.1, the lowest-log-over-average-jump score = 13.7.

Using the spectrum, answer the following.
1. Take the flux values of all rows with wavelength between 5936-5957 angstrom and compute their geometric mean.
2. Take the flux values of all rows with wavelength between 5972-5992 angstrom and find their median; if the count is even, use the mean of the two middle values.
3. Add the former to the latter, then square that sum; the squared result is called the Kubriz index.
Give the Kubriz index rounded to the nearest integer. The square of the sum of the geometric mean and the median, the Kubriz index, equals 513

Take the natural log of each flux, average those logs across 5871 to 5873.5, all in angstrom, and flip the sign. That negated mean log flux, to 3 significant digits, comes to -2.45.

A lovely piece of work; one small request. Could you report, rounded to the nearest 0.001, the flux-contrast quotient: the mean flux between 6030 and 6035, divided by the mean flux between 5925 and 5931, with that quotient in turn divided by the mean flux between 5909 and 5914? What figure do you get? 0.090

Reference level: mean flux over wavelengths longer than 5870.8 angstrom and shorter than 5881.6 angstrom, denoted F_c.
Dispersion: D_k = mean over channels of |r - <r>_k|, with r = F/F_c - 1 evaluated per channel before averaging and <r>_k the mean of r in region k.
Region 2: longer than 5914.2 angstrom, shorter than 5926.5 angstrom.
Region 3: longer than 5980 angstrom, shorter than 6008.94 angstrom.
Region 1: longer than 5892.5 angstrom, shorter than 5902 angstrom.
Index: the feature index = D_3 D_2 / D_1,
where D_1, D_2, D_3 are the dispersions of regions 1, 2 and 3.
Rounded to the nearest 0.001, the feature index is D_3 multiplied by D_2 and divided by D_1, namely 0.055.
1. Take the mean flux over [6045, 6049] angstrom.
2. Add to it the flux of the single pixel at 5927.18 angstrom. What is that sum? 25.2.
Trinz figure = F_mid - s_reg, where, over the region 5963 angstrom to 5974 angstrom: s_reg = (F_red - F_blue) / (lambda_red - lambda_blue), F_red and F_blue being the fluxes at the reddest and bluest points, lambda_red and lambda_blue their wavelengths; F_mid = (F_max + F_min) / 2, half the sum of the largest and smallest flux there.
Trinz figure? 11.4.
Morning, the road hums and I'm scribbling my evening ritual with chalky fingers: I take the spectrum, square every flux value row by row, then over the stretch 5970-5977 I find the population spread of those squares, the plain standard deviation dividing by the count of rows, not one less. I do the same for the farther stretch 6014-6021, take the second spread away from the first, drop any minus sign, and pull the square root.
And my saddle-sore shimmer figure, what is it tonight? 1.7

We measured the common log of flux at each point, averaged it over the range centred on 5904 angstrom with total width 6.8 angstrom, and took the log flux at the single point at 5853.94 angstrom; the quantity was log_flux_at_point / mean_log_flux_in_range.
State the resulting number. 1.08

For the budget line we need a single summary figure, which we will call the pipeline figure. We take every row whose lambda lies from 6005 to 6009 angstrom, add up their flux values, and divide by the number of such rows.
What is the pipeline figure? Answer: 11.4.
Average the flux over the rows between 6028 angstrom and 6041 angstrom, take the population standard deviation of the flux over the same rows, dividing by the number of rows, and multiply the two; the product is 15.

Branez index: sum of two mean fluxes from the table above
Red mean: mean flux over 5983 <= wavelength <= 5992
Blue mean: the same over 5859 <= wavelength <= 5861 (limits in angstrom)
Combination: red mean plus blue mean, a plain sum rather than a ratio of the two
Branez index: 23.1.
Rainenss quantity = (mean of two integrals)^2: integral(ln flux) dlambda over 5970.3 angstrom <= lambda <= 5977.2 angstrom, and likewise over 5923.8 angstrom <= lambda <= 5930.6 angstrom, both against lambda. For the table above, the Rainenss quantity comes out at 282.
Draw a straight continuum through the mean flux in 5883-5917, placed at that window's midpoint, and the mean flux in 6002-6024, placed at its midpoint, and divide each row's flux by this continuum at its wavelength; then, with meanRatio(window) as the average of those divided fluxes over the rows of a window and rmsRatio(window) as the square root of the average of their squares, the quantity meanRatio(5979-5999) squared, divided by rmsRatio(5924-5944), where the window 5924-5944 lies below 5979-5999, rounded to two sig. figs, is 0.84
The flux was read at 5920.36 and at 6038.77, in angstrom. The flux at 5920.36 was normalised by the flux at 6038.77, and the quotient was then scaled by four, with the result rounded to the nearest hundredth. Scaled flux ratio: 3.79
